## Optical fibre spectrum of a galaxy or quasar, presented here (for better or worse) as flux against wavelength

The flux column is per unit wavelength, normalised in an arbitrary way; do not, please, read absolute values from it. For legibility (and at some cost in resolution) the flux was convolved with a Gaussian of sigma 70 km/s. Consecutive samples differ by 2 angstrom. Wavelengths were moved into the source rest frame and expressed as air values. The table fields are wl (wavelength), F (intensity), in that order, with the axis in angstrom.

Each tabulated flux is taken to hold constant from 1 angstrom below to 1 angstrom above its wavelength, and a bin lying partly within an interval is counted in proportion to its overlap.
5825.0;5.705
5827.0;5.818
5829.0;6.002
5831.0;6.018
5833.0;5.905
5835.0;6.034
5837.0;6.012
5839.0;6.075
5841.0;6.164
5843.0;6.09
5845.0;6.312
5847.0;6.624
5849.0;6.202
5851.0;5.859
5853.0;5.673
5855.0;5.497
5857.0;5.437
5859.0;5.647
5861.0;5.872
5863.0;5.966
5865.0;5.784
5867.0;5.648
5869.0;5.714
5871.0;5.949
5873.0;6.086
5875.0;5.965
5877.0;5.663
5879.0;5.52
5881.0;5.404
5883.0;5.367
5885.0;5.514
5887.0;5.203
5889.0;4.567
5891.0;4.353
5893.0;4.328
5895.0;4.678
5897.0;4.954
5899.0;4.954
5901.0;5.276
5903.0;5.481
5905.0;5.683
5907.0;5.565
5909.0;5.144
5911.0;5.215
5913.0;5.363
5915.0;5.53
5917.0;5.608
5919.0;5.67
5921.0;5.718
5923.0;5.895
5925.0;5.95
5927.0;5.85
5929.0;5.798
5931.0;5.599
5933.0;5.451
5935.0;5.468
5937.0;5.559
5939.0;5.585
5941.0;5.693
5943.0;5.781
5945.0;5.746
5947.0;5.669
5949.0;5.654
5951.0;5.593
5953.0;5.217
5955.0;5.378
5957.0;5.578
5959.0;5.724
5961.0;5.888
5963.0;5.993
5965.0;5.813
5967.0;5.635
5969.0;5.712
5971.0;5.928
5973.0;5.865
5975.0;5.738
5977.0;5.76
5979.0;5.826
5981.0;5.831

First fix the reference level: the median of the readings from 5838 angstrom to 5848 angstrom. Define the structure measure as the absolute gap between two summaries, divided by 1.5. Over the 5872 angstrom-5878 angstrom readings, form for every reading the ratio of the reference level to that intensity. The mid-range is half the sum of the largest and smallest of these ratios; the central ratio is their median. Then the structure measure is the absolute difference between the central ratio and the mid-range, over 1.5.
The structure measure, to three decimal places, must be 0.012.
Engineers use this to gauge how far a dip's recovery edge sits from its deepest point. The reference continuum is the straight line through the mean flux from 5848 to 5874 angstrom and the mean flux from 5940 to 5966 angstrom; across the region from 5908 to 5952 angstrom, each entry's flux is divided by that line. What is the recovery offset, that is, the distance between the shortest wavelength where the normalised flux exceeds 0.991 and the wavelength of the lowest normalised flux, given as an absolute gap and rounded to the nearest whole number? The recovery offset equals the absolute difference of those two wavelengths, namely 10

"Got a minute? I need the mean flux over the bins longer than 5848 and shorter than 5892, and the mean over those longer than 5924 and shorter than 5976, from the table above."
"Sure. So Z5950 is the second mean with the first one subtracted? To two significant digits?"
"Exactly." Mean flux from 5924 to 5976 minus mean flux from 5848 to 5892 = 0.10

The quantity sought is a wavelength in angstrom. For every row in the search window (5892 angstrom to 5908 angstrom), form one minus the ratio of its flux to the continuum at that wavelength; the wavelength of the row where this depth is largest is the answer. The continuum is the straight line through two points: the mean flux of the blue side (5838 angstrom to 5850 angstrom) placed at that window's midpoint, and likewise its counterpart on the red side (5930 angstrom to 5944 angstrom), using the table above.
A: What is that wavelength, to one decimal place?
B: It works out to 5893.0 angstrom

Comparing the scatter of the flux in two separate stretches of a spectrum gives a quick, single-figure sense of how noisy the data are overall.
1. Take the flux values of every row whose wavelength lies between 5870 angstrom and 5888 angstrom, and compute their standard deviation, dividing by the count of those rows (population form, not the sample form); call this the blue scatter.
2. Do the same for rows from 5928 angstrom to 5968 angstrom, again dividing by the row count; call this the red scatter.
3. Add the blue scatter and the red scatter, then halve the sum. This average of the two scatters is 0.23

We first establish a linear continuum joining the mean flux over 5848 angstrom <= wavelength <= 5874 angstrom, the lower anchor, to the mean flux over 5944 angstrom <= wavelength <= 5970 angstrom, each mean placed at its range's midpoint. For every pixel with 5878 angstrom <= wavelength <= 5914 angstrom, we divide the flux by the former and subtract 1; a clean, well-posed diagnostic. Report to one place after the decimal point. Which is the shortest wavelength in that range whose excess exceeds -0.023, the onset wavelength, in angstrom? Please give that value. 5905.0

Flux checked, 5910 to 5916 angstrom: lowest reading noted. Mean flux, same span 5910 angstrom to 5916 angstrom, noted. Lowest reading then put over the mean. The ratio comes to 0.971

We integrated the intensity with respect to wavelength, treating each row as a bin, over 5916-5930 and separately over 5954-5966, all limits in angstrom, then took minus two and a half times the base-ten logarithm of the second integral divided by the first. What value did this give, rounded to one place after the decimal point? 0.2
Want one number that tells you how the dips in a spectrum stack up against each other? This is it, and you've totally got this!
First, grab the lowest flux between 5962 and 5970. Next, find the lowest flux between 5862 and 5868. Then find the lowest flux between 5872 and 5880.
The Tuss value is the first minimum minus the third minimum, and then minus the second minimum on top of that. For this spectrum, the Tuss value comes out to -5.53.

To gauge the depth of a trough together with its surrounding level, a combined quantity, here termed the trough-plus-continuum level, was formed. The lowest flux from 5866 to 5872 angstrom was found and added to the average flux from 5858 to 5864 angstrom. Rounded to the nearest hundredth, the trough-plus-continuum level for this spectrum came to 11.48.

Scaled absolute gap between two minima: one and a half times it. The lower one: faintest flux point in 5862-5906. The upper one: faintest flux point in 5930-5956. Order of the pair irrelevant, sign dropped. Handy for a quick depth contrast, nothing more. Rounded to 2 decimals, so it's 1.33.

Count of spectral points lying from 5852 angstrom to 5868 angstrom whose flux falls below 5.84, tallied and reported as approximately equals 6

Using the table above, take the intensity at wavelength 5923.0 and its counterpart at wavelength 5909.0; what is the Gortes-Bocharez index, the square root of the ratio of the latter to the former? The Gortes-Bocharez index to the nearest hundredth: 0.93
